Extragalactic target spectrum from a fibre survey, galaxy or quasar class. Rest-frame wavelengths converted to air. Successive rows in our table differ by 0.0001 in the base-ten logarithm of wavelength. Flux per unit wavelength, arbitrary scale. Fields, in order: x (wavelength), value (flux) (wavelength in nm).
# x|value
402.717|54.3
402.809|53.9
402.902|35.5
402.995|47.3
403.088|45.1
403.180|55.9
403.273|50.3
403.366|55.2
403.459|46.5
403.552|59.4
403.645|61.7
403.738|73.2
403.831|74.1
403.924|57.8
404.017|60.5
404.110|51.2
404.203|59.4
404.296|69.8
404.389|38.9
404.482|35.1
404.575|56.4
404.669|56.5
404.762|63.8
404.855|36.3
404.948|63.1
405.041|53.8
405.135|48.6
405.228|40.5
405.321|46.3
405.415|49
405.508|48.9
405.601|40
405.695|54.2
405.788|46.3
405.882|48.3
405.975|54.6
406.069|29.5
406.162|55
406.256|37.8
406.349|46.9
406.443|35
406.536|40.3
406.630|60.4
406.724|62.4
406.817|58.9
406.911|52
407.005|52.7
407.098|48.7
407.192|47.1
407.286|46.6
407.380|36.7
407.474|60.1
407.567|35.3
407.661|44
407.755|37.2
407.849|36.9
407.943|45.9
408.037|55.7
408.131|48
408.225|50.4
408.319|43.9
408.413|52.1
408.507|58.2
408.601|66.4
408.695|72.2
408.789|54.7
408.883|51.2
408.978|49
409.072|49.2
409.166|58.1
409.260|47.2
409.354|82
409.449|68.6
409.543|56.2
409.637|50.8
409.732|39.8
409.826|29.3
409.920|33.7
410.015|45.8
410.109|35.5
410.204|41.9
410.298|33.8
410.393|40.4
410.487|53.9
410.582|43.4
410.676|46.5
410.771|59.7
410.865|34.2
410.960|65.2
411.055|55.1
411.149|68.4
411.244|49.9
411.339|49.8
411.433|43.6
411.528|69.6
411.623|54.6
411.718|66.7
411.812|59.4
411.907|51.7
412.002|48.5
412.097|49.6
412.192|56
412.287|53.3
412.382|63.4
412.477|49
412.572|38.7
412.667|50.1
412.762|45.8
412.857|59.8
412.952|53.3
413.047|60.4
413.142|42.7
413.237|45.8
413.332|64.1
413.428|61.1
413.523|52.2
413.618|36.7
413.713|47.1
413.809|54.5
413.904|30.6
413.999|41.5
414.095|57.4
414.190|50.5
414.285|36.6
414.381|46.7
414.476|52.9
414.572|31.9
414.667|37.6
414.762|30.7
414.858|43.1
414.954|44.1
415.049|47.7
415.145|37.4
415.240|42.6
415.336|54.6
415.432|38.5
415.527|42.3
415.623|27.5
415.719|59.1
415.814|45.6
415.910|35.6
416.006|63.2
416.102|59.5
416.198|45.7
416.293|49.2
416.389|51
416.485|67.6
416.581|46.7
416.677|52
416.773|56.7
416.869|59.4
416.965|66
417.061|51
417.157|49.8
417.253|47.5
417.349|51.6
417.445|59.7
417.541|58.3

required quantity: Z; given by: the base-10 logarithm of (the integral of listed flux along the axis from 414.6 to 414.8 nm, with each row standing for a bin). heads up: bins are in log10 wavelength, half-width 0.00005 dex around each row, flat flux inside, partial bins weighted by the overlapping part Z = 0.84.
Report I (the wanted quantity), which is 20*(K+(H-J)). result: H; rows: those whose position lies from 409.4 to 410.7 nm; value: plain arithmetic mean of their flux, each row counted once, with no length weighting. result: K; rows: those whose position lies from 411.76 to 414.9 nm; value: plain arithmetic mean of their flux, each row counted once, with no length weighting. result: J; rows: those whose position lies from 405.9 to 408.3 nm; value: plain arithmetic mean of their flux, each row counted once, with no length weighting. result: 914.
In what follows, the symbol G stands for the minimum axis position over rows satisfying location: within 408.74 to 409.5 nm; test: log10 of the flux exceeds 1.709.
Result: 408.789 nm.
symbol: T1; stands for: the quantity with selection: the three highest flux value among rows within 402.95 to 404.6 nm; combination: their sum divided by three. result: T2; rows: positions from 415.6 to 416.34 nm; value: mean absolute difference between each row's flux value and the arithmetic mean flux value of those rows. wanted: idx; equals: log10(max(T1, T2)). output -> 1.86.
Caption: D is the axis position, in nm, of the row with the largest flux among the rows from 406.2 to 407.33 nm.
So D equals 406.724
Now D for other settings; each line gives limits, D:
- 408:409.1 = 408.695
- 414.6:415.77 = 415.719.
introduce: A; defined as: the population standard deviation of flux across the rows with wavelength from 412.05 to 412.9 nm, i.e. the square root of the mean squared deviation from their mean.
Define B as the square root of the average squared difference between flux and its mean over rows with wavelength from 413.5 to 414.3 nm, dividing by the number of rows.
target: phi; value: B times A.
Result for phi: 61.3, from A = 7.0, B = 8.8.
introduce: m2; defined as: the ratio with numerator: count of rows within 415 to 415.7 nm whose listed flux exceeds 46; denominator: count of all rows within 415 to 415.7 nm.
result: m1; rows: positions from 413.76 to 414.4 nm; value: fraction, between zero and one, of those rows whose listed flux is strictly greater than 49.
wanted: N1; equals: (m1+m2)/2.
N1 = 0.36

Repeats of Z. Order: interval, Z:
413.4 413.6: 1.03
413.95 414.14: 0.97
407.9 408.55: 1.52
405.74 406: 1.11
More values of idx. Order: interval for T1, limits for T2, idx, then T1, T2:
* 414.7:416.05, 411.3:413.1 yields 1.77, 59.0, 6.2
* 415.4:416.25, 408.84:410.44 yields 1.78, 60.6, 9.7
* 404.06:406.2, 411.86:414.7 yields 1.82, 65.6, 7.1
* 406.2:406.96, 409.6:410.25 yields 1.78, 60.6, 5.8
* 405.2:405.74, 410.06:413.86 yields 1.71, 50.7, 7.7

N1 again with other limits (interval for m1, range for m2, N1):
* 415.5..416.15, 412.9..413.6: 0.57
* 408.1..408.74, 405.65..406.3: 0.71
